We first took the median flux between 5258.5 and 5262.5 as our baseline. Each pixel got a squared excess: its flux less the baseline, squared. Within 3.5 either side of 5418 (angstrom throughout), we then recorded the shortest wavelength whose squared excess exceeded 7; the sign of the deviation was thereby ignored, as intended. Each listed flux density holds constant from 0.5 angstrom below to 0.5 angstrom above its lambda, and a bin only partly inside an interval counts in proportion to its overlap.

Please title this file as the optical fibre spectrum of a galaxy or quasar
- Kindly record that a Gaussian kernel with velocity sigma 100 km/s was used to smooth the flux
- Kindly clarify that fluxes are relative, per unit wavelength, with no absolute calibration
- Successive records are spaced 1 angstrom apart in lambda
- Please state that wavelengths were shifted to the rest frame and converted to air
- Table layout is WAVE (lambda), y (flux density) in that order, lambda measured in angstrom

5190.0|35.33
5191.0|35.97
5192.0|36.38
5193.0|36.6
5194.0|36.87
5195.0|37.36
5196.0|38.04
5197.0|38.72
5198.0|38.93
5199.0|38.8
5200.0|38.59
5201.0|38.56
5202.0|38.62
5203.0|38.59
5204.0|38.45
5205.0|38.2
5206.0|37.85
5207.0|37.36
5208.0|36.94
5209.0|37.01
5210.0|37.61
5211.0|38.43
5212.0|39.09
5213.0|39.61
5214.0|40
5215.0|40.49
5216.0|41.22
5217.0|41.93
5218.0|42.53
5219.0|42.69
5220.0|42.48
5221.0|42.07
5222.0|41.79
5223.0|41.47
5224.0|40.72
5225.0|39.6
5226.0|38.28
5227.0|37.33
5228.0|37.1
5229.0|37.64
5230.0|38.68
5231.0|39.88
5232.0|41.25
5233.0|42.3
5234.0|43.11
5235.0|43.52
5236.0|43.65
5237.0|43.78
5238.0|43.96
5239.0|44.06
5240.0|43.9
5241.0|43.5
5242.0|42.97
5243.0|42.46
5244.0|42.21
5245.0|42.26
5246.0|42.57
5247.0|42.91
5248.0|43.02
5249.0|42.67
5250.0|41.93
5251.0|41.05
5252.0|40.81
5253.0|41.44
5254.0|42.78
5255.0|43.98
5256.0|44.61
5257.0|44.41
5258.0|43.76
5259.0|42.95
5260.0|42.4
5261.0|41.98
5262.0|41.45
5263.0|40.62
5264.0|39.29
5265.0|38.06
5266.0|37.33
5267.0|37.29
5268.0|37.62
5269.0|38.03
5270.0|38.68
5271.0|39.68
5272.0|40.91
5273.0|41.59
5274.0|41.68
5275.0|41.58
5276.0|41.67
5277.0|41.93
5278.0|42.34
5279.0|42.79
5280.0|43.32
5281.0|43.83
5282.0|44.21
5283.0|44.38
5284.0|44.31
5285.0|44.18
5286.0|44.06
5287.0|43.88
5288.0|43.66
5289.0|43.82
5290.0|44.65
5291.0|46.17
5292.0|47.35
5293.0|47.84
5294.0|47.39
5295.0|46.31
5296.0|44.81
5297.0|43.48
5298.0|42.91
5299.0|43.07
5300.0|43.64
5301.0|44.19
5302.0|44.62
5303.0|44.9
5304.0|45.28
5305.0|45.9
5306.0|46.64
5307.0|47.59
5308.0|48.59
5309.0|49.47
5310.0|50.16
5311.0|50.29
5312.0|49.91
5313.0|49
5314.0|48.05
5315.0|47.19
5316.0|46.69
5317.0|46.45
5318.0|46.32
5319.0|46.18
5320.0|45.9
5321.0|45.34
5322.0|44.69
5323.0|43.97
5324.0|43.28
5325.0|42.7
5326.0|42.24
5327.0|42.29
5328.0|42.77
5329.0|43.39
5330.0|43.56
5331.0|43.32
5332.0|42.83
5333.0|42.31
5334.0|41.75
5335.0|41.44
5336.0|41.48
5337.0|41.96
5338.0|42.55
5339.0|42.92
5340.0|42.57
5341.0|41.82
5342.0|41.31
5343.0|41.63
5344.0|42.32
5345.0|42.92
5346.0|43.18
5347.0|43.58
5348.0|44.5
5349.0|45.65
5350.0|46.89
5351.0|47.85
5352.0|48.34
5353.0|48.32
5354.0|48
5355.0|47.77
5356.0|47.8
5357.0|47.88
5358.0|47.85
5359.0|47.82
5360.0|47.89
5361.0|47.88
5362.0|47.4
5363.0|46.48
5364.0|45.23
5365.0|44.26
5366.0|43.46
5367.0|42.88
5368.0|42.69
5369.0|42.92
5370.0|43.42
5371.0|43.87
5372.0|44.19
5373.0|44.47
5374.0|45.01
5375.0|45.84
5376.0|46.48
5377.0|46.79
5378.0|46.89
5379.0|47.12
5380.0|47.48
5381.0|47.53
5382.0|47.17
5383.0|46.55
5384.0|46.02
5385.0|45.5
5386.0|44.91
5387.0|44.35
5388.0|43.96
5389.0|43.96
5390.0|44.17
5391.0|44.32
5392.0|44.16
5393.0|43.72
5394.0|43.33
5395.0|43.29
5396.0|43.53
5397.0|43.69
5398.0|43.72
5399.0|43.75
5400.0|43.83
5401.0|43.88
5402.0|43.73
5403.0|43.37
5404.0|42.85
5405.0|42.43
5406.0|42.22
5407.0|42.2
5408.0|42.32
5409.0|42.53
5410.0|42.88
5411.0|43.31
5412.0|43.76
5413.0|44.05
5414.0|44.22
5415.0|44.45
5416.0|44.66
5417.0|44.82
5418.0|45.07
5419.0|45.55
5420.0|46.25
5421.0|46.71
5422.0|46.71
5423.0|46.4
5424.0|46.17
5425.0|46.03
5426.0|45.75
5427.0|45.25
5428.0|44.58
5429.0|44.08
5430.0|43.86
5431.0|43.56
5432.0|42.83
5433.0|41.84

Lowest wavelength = 5418.0 angstrom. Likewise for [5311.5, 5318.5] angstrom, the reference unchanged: 5312.0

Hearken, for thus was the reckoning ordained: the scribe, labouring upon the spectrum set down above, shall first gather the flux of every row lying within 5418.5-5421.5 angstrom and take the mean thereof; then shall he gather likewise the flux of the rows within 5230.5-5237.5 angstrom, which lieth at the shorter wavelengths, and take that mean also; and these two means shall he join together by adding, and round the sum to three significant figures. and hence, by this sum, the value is 88.7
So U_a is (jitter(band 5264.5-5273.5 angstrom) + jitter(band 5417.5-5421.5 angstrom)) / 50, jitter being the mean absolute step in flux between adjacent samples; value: 0.024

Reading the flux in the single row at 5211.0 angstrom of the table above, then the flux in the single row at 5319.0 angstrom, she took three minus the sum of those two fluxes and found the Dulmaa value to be -82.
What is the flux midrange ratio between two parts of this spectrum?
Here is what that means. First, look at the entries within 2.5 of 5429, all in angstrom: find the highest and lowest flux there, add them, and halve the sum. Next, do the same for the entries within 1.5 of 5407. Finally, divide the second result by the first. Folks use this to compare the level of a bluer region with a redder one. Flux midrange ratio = 0.95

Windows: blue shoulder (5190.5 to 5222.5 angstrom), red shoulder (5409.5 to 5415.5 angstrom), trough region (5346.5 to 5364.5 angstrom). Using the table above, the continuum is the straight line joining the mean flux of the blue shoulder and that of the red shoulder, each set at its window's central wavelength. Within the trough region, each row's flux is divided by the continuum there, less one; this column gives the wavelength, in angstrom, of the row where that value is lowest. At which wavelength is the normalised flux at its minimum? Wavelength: 5347.0 angstrom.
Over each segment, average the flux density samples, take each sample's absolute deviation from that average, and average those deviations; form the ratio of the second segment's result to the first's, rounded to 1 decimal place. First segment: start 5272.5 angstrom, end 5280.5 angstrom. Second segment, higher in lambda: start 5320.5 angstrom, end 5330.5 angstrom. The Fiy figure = 1.5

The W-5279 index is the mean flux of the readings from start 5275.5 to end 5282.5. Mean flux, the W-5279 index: 42.9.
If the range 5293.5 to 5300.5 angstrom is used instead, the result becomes 44.5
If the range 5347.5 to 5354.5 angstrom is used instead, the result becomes 47.1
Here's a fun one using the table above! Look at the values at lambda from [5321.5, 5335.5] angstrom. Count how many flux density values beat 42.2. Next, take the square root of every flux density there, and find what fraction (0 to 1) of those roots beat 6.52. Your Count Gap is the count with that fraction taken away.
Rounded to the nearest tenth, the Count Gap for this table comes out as 11.4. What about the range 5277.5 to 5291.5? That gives 13.1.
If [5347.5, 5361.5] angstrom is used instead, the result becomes 13.0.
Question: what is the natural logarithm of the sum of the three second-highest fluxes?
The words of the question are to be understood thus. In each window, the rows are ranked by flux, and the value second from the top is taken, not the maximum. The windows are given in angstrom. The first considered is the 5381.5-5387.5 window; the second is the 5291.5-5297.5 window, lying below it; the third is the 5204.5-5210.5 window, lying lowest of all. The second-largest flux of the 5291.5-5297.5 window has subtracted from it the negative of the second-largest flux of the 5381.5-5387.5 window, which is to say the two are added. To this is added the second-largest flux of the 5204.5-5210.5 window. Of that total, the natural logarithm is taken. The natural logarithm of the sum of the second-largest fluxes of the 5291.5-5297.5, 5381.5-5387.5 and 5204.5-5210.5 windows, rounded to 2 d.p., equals 4.88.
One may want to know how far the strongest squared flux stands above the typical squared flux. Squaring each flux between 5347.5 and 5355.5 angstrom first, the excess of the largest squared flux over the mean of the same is 111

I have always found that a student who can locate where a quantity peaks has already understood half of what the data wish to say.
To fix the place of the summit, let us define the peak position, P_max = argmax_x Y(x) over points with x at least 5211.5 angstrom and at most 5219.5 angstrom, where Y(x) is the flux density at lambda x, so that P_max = 5219.0 angstrom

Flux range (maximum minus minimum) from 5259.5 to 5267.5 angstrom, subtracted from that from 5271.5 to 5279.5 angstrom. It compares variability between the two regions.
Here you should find -3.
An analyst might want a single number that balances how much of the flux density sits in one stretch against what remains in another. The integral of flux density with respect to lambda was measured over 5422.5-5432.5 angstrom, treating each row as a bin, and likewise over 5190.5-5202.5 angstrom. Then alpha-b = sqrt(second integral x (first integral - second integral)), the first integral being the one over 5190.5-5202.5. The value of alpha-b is 47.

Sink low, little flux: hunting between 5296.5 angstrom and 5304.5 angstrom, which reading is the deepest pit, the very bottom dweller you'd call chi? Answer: 42.91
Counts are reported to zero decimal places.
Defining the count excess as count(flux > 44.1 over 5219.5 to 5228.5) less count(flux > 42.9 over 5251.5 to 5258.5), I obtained -4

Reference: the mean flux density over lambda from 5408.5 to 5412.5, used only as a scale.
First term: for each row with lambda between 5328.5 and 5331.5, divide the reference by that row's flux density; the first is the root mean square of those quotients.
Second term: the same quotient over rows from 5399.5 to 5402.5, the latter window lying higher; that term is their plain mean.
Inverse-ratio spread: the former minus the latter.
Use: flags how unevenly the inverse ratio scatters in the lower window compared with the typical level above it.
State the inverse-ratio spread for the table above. 0.01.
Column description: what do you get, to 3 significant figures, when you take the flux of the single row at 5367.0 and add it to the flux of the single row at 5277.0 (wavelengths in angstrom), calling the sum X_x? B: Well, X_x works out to 84.8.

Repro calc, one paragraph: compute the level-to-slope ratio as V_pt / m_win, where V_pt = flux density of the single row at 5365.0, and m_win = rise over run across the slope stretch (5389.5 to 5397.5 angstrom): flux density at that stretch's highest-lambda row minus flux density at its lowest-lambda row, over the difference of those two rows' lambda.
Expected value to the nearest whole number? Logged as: -645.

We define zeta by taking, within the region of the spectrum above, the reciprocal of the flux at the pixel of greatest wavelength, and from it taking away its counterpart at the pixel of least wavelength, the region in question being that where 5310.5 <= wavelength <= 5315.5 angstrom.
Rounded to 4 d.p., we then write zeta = 0.0013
